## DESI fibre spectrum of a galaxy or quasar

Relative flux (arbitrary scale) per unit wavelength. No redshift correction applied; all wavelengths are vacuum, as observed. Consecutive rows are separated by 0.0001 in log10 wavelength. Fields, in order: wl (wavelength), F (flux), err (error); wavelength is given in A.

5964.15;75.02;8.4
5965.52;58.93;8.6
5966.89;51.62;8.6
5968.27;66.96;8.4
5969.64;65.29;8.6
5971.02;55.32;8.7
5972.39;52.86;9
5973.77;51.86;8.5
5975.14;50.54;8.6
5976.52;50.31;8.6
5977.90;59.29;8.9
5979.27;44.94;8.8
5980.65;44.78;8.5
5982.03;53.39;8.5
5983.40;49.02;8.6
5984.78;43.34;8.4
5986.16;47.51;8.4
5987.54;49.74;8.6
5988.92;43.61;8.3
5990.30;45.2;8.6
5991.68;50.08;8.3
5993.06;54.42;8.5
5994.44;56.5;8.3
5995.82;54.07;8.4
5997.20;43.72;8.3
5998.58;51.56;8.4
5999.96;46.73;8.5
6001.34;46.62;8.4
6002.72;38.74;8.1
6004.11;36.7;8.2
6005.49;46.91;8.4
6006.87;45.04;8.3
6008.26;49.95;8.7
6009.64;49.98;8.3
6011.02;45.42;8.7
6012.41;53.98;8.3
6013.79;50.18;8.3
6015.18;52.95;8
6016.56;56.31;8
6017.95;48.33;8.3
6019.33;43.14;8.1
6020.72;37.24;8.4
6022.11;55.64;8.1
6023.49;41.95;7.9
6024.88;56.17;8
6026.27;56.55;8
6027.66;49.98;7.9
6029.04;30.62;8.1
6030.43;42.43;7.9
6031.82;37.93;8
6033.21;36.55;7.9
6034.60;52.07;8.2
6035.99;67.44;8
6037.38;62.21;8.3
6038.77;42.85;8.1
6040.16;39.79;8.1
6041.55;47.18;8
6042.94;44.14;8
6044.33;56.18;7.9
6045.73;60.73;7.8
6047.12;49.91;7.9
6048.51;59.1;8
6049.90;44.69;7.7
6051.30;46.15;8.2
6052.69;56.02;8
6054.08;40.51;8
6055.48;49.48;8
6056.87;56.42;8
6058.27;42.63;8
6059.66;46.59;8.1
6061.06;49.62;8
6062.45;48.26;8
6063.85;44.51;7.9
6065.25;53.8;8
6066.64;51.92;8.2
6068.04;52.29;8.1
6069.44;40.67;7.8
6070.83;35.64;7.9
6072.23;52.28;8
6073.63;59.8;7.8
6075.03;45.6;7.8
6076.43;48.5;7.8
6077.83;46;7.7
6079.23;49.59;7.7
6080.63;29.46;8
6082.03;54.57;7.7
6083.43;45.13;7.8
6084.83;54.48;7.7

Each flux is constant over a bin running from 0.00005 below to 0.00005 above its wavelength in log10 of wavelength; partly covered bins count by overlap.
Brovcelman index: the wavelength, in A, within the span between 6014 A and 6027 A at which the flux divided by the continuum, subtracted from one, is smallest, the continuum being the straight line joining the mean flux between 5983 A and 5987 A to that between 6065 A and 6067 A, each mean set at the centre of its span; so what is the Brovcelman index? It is 6016.56 A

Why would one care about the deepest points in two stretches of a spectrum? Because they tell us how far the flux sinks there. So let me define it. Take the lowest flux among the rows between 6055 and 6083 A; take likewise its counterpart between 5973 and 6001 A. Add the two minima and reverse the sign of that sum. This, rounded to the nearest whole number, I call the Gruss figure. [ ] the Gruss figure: -73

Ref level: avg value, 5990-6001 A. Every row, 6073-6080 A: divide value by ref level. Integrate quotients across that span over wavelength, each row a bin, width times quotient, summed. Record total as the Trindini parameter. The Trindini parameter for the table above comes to 6.9 A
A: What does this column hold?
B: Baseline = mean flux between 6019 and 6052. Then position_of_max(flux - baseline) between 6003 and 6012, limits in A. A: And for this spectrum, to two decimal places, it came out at 6009.64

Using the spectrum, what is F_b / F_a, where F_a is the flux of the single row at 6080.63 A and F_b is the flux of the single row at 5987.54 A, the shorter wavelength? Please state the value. 1.7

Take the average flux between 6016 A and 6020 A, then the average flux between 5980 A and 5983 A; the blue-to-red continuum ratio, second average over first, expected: 1.00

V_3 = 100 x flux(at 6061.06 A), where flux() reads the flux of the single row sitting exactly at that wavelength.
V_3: 4962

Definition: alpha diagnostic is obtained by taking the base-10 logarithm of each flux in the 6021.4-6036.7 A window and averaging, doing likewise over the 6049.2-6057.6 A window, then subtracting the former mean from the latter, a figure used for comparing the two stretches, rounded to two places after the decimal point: 0.02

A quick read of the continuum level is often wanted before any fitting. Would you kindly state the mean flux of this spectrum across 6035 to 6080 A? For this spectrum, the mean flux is 49.7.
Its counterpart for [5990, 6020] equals 48.5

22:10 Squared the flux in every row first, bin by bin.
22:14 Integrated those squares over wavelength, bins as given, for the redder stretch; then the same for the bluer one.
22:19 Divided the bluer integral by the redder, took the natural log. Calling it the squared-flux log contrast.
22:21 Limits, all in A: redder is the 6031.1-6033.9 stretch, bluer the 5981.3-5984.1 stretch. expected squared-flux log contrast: 0.6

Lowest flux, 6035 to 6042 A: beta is 39.79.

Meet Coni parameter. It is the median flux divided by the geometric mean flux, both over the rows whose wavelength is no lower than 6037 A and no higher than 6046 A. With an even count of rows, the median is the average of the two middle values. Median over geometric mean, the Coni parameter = 0.95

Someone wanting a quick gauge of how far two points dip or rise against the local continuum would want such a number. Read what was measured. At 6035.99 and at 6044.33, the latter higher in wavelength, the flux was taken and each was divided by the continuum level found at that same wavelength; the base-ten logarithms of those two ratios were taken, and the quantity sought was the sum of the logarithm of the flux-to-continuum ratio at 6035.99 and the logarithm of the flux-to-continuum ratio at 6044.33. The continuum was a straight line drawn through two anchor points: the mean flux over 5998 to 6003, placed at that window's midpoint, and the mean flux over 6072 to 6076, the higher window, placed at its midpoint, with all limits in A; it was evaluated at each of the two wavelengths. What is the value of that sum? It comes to 0.19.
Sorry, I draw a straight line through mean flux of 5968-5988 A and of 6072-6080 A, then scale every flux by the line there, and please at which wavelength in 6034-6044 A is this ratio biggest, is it 6035.99 A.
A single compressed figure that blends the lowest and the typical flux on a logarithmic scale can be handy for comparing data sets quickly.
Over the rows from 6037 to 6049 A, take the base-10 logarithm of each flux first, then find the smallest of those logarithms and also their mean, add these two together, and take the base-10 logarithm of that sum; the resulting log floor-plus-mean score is 0.519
